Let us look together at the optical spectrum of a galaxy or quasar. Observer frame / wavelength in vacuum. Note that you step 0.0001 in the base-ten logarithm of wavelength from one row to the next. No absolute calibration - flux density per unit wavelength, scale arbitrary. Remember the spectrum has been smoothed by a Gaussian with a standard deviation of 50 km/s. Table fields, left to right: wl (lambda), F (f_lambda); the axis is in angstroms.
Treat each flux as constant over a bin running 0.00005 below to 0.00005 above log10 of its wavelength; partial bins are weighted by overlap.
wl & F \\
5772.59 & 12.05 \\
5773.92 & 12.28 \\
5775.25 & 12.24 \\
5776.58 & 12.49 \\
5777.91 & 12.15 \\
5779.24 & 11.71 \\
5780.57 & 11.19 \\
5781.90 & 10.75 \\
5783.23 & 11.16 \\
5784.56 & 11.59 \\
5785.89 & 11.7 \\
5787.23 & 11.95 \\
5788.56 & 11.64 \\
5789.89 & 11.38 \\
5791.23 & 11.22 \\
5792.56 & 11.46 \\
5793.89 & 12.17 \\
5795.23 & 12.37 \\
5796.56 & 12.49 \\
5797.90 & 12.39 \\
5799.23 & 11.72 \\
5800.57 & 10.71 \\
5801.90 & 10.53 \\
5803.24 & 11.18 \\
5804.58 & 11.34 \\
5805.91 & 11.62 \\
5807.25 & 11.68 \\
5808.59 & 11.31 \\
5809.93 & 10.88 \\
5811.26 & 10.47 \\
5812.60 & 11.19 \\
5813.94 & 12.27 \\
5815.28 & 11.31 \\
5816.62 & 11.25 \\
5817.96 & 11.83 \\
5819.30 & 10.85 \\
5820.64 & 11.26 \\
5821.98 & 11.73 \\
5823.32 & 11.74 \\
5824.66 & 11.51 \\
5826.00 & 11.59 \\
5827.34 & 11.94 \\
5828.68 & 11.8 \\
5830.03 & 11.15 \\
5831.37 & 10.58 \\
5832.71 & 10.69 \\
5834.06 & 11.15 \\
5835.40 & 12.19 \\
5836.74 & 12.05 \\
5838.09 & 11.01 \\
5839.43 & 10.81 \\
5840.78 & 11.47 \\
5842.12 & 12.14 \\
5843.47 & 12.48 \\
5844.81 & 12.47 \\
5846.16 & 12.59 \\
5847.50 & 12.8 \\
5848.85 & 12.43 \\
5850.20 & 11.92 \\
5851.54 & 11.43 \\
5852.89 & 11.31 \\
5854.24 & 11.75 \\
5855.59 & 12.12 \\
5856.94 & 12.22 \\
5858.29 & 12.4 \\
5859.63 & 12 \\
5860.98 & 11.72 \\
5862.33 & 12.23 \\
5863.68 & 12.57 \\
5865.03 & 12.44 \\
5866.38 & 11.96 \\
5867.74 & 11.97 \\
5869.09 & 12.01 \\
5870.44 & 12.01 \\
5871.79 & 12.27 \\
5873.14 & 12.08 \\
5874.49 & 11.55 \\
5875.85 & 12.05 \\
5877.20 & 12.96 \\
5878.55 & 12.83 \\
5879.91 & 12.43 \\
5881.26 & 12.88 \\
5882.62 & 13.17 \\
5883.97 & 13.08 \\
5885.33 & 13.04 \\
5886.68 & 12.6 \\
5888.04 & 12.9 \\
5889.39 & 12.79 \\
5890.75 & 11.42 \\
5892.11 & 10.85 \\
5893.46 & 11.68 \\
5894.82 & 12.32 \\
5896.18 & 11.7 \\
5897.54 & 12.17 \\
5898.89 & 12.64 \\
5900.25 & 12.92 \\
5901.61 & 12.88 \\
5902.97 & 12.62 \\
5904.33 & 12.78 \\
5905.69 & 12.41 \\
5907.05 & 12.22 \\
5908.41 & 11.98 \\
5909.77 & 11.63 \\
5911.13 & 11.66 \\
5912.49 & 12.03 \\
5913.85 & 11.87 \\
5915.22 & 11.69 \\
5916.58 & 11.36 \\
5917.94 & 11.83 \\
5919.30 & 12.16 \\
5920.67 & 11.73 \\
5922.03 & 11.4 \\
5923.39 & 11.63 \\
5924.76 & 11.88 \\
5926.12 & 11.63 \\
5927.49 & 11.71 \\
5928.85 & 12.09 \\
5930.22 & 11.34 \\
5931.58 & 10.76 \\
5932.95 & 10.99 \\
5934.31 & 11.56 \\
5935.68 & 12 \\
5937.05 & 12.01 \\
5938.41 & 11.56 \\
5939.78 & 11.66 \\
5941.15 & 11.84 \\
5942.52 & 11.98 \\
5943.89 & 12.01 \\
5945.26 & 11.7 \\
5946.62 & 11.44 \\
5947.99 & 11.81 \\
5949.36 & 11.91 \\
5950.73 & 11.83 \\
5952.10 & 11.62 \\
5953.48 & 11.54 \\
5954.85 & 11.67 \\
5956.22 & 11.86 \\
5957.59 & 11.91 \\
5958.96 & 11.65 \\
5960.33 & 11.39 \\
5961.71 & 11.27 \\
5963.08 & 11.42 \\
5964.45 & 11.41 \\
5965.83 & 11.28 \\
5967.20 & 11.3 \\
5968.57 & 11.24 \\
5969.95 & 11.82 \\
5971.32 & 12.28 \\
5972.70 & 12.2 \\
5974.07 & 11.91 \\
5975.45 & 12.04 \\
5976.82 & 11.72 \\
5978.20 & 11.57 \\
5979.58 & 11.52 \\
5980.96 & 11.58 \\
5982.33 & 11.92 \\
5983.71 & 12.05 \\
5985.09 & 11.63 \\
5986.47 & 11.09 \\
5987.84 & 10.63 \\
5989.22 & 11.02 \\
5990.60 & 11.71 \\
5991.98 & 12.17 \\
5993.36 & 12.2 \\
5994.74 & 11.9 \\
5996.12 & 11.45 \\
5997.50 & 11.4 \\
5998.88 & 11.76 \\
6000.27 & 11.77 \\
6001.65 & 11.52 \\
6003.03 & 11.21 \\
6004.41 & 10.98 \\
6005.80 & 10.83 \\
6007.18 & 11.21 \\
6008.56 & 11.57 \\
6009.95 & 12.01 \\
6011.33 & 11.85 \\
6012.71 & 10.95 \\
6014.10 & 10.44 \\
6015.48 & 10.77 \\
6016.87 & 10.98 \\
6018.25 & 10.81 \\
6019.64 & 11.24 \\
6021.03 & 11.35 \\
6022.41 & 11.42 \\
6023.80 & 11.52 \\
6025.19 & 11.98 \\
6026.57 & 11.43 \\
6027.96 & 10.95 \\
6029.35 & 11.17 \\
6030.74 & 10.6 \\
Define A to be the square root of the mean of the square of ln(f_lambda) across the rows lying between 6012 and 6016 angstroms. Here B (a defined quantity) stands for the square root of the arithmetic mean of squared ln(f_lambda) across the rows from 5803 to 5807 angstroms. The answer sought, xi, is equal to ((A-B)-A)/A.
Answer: -1.03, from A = 2.37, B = 2.43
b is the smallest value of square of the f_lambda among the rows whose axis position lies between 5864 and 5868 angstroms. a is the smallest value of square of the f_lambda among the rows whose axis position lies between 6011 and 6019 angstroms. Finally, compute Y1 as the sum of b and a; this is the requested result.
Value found 252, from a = 109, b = 143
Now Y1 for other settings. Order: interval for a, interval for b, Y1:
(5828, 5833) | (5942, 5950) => 243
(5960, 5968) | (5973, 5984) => 260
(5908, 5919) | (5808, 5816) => 239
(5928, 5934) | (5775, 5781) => 241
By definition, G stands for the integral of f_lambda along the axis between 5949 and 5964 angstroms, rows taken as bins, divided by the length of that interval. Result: 11.6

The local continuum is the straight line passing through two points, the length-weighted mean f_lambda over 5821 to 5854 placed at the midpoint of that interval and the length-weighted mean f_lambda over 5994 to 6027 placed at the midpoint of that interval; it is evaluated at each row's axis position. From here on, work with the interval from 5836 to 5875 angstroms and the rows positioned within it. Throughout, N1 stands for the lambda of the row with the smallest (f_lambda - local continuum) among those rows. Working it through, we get 5839.43 angstroms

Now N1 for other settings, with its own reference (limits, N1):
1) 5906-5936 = 5931.58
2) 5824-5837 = 5831.37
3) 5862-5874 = 5866.38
